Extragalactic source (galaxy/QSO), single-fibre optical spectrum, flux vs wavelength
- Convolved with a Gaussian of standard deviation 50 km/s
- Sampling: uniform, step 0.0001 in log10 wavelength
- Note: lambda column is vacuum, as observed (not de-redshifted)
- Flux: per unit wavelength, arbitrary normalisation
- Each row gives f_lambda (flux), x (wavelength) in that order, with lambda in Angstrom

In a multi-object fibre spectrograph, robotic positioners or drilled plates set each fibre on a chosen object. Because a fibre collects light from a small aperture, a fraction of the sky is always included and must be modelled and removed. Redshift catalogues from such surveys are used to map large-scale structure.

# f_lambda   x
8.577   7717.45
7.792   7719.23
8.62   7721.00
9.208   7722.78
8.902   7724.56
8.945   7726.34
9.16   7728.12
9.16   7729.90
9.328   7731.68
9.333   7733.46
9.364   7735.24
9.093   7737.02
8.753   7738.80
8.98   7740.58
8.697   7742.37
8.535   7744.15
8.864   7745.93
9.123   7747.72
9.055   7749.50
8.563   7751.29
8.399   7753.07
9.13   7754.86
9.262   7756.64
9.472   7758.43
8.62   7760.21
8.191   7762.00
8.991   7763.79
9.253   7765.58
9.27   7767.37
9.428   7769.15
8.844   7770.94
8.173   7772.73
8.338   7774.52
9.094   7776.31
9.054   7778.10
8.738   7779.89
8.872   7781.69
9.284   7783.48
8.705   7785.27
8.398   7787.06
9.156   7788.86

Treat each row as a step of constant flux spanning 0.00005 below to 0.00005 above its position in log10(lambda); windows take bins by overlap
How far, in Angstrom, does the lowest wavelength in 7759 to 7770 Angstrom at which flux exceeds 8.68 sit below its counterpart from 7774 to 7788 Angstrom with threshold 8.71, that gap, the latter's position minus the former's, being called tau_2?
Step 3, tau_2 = 12.5 Angstrom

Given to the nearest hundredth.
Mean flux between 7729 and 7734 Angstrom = 9.27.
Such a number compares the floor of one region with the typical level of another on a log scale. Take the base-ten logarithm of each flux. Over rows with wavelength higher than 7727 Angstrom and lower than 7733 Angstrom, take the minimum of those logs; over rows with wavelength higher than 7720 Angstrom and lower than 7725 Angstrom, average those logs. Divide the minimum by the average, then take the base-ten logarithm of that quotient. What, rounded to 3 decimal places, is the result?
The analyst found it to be 0.006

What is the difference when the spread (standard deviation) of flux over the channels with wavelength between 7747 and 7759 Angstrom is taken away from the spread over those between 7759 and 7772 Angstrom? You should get 0.05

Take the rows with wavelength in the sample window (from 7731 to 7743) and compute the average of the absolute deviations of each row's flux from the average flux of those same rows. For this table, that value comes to 0.23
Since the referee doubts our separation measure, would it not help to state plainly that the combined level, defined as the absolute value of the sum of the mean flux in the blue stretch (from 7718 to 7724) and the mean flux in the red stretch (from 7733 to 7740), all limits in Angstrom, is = 17.7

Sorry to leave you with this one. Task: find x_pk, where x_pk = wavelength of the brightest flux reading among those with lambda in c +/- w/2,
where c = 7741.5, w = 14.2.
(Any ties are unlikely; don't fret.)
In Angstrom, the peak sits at 7735.24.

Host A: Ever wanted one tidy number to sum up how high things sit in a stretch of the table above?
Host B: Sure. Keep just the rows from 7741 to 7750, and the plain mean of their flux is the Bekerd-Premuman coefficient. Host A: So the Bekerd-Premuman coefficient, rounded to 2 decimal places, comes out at 8.85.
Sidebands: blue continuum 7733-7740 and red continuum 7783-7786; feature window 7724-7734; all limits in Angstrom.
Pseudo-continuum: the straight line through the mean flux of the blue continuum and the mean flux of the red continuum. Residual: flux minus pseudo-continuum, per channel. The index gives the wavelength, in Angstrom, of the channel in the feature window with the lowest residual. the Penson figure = 7724.56 Angstrom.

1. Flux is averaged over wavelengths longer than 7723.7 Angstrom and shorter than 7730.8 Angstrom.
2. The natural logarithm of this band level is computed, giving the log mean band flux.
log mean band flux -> 2.20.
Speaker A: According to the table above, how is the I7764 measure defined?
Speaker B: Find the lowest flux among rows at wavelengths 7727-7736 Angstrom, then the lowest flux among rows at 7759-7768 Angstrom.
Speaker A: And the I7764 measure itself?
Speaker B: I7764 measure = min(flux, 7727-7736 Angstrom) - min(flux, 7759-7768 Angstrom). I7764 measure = 1.0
